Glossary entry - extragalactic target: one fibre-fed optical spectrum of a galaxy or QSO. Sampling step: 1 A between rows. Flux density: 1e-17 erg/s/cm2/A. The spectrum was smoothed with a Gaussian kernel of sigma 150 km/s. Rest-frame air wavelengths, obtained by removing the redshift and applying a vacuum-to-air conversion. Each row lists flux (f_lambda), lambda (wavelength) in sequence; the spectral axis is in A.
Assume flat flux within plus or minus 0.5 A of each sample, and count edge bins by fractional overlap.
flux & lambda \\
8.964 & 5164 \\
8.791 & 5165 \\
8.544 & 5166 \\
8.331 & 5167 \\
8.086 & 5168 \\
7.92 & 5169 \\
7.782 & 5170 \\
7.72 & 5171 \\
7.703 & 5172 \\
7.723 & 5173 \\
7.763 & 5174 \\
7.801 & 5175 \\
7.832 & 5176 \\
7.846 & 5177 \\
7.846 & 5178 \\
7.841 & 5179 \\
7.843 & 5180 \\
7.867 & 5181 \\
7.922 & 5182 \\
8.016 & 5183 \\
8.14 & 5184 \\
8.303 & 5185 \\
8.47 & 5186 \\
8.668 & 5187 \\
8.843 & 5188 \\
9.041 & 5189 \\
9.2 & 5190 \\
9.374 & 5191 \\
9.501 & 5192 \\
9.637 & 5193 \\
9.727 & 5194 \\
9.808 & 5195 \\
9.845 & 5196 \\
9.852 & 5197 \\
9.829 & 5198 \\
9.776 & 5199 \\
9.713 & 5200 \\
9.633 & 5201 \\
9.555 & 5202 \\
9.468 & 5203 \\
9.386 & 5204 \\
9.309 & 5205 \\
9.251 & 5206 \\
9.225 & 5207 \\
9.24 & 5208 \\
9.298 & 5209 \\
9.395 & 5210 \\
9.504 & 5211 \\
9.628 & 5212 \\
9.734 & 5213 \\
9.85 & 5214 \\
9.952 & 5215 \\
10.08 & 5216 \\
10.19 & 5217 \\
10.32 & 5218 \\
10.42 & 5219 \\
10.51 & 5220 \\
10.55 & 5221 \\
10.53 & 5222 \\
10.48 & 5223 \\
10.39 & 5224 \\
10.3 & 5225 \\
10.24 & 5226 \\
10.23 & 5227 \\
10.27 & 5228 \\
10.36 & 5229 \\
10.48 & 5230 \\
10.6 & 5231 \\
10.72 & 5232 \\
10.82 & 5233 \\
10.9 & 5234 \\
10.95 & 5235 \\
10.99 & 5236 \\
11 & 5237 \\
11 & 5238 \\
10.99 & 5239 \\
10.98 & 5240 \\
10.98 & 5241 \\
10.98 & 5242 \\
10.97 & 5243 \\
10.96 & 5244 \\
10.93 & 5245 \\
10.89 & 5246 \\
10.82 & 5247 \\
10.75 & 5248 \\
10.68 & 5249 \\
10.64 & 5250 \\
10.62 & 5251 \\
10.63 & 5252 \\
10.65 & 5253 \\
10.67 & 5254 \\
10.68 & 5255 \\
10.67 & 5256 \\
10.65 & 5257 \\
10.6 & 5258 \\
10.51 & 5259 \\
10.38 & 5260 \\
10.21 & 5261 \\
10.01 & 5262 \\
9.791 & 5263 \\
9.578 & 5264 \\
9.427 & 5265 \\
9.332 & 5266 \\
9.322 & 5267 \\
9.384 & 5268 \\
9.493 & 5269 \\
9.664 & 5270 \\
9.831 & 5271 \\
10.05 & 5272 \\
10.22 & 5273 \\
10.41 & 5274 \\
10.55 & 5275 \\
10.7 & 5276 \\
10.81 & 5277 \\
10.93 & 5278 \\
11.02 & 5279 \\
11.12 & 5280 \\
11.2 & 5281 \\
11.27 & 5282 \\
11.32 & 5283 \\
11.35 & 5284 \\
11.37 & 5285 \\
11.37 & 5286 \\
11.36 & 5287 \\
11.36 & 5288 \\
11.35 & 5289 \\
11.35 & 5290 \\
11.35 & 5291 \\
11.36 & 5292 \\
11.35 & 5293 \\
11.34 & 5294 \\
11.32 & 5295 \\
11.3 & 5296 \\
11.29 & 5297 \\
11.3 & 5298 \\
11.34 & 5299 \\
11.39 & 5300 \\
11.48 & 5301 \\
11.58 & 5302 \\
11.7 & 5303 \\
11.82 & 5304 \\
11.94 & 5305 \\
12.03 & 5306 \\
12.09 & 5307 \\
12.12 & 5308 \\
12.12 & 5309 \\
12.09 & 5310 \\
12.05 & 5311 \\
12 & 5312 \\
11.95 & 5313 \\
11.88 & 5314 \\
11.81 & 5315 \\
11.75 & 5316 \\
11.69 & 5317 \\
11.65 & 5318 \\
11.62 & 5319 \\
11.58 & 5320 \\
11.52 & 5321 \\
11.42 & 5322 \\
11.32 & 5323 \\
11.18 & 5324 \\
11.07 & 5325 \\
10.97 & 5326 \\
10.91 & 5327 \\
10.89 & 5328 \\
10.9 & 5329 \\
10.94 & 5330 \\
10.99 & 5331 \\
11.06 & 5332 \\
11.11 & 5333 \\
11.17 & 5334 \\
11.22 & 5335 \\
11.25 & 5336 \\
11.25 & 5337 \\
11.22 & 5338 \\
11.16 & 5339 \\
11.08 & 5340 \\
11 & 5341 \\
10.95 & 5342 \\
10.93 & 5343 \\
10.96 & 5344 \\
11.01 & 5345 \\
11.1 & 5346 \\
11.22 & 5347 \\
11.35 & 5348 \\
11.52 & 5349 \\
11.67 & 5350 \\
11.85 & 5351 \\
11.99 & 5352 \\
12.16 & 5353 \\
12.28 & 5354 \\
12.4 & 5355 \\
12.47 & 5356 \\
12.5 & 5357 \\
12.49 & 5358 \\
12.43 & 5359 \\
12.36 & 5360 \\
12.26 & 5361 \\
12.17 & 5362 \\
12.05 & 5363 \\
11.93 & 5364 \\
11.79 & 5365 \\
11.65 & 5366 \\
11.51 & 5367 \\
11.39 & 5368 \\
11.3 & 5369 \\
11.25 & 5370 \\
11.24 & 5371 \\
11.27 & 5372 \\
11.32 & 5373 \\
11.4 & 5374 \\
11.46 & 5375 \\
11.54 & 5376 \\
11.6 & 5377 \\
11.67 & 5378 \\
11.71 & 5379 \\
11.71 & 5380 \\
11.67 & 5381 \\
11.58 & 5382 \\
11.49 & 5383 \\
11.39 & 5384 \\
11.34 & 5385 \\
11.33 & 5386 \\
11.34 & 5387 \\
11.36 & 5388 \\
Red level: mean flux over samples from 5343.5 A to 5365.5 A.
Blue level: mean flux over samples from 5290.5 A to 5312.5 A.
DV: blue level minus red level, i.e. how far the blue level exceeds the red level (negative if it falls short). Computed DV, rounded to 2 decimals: -0.25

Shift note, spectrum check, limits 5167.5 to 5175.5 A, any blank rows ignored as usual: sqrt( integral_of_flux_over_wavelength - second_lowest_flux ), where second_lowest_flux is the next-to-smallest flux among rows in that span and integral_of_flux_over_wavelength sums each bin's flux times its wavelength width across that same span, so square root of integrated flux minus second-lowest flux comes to 7.4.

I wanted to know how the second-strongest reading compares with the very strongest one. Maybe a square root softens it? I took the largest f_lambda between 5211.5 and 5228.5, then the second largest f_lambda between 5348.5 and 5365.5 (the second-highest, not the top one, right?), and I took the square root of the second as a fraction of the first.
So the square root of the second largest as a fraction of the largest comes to 1.09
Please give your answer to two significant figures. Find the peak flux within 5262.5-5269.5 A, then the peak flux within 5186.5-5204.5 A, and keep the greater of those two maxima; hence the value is 9.9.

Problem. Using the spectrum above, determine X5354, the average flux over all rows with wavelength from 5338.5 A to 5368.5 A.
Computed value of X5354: 11.7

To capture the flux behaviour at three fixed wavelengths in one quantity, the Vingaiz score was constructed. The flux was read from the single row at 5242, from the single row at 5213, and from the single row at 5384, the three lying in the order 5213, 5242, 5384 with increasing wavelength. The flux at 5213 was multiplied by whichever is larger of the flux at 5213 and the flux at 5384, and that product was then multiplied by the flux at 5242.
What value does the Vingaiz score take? 1217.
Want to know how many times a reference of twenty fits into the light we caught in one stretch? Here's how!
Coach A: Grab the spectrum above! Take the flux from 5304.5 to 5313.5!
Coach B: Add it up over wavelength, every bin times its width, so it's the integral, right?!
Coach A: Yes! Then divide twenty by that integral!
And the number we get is 0.185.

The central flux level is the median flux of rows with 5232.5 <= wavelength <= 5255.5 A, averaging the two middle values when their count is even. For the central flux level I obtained 10.9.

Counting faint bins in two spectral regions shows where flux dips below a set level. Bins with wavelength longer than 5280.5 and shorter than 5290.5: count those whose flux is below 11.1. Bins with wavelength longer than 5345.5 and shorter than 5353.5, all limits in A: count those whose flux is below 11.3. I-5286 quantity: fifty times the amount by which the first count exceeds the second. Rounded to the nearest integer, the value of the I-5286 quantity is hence -100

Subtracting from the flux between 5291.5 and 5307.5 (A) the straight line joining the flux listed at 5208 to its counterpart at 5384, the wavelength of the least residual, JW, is 5298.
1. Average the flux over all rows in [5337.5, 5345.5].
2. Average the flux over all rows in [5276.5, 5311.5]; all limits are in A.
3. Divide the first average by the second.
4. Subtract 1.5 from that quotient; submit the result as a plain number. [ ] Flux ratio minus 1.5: -0.54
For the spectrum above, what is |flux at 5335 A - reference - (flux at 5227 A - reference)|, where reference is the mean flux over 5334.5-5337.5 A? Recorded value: 1.0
